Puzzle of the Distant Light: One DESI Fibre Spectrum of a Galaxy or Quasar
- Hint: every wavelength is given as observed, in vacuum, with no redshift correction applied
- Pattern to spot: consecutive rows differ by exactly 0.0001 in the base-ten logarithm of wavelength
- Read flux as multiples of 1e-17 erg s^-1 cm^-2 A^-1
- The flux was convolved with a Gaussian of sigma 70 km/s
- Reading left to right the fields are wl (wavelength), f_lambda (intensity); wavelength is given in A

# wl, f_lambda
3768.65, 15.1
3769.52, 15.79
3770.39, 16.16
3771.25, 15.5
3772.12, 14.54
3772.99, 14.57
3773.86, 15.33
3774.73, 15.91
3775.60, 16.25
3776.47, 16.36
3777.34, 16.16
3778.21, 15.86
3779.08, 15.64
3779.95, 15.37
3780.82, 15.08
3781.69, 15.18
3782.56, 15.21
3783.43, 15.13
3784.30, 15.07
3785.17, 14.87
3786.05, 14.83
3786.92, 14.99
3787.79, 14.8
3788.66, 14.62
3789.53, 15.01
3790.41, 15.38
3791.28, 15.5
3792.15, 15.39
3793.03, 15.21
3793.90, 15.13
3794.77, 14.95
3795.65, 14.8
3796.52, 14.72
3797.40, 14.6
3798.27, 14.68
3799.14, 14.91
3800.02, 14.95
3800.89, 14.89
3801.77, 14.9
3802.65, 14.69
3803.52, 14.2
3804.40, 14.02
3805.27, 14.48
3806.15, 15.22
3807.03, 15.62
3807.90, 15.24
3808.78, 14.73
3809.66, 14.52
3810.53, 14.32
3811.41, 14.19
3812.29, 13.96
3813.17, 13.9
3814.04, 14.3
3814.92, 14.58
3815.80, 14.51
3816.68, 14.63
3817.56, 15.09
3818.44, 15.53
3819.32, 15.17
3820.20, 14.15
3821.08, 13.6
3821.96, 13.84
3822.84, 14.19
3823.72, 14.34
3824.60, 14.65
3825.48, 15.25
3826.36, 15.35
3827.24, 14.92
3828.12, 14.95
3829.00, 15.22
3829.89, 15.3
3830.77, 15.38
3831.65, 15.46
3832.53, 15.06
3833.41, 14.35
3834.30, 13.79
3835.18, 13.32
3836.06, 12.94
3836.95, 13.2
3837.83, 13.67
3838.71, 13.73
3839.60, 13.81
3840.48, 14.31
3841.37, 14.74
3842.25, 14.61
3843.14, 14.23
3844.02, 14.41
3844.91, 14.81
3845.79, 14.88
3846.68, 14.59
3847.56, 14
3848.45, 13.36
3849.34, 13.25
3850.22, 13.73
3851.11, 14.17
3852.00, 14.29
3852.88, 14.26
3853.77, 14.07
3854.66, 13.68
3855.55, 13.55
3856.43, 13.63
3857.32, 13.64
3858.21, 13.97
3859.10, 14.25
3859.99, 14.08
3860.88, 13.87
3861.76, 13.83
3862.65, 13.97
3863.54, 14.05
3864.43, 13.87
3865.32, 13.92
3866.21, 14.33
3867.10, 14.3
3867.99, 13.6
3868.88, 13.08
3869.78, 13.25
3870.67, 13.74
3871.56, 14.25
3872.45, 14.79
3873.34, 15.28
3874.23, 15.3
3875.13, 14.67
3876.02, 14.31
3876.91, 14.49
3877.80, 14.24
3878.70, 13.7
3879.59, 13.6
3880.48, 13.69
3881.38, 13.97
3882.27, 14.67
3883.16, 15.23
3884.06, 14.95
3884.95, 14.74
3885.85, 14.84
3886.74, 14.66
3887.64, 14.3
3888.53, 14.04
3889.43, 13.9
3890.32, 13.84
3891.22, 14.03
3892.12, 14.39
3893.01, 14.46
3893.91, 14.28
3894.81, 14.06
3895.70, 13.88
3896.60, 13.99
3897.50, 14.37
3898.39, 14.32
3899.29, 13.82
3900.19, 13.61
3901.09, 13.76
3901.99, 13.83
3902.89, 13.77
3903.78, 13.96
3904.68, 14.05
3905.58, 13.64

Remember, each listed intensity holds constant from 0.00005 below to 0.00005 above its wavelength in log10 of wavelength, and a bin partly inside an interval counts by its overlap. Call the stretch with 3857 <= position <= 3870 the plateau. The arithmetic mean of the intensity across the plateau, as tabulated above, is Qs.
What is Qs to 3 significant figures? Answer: 13.9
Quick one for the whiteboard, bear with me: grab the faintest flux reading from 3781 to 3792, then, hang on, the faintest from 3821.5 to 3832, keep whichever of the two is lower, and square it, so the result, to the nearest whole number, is 192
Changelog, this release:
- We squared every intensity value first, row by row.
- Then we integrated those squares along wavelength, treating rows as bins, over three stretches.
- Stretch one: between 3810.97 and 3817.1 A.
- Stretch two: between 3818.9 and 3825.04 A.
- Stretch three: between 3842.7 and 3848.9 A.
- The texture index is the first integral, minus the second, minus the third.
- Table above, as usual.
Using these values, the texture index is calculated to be -1274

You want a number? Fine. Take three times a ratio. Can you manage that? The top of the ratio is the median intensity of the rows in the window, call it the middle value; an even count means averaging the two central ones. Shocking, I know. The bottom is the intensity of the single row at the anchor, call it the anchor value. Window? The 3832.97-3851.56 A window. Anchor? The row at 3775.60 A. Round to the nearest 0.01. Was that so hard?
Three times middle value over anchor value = 2.58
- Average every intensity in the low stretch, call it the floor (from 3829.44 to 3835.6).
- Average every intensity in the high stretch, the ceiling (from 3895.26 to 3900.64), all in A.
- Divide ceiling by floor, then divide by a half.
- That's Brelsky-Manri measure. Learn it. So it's 1.91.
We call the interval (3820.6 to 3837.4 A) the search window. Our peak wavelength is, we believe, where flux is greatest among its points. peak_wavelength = 3831.65 A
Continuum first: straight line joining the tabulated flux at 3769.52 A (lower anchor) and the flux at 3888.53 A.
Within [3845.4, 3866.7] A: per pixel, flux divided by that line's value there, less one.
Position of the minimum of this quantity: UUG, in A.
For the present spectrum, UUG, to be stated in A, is 3849.34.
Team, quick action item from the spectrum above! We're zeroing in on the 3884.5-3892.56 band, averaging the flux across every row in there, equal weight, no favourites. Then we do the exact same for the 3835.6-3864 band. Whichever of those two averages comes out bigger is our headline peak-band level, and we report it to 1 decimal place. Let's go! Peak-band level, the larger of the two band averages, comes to 14.3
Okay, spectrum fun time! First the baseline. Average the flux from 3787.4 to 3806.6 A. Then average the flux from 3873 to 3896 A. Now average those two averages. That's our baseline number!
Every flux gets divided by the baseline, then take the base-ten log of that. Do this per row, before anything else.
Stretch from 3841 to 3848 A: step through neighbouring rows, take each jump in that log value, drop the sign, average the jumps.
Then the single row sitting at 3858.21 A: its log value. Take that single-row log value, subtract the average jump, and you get -0.028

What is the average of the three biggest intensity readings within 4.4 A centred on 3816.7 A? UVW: 15.1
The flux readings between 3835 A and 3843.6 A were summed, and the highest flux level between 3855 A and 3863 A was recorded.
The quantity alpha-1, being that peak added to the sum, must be 153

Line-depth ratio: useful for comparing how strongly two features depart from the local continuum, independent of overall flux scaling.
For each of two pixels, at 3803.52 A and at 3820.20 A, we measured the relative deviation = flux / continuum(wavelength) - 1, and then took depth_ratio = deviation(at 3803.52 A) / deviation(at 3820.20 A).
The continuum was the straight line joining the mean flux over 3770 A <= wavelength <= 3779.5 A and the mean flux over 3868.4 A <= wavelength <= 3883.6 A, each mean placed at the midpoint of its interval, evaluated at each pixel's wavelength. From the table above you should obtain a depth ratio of 1.2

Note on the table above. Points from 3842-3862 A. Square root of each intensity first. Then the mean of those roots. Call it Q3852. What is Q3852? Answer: 3.75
